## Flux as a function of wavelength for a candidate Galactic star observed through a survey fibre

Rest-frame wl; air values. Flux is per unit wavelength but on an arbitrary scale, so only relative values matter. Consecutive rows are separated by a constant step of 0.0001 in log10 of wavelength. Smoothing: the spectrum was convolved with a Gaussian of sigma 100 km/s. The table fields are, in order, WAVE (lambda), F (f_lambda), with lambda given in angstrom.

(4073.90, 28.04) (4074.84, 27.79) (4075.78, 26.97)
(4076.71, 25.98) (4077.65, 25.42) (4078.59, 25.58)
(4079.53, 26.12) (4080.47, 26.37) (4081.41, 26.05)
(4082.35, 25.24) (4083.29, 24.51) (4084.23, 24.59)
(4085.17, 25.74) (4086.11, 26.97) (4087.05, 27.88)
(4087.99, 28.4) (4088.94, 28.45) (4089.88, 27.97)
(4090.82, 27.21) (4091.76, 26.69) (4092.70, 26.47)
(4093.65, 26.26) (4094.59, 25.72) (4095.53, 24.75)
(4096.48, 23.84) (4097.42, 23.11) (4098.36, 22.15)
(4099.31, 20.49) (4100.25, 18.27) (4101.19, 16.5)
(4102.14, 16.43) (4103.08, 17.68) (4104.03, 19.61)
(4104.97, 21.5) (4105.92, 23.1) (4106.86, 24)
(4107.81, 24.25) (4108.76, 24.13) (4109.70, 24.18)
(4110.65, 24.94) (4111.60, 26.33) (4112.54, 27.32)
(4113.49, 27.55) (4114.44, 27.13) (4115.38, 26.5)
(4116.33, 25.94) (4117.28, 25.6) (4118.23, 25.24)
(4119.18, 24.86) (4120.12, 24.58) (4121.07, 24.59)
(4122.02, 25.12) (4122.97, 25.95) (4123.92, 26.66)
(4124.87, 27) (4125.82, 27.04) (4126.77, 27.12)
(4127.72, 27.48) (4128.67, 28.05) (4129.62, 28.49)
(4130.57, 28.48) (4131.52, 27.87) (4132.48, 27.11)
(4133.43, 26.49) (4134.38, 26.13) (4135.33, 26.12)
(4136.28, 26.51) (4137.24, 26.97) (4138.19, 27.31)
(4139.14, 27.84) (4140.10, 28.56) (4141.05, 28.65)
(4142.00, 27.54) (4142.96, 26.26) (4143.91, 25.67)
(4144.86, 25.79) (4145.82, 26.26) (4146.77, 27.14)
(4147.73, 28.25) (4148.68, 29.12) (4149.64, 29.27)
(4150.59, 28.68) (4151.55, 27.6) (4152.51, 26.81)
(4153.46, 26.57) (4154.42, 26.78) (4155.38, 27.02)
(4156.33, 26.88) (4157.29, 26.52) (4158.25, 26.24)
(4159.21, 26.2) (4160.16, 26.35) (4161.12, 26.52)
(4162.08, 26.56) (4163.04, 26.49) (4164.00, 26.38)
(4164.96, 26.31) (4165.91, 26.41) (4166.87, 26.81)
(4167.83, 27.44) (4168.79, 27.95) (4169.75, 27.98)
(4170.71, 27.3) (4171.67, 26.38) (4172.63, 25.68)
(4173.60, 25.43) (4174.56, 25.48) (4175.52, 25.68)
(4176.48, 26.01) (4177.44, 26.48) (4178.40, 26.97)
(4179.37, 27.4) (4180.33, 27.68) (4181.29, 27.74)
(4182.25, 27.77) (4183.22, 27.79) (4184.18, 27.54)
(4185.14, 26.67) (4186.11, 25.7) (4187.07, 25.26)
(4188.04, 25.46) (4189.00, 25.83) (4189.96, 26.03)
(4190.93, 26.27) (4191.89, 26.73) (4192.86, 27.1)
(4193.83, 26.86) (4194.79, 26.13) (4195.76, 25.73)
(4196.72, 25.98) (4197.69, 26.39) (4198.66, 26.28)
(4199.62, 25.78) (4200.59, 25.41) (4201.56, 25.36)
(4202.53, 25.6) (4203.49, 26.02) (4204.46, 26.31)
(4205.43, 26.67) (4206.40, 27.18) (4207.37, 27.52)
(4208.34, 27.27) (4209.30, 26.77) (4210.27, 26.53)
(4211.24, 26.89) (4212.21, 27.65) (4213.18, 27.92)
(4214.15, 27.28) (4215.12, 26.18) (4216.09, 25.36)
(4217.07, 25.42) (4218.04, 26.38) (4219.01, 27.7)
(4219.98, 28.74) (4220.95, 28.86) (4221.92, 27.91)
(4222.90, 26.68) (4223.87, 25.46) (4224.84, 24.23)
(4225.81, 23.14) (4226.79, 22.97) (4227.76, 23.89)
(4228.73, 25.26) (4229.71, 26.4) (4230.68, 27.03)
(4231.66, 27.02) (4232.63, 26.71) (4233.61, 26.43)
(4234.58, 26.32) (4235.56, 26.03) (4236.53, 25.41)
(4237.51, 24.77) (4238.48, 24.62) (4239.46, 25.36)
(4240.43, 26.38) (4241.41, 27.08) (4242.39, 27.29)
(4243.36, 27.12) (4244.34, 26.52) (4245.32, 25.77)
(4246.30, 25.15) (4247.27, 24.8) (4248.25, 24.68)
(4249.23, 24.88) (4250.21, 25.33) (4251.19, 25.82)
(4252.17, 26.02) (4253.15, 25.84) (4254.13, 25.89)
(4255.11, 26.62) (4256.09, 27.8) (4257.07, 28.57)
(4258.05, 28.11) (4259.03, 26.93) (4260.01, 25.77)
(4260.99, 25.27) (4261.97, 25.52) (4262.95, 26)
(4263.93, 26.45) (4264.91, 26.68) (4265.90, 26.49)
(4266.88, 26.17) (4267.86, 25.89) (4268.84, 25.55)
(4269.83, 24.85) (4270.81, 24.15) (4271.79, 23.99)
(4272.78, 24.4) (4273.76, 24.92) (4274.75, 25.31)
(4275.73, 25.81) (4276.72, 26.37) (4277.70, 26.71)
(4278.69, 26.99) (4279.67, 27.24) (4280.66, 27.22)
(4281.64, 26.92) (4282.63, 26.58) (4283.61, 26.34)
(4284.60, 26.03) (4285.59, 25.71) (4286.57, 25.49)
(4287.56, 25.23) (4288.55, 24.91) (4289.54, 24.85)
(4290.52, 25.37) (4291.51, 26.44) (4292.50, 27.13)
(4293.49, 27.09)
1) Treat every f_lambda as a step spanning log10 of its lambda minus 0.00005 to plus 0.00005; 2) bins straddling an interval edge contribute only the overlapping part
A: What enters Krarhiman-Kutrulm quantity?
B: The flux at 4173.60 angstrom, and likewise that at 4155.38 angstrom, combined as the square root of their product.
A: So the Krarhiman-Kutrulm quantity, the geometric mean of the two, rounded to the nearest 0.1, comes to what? 26.2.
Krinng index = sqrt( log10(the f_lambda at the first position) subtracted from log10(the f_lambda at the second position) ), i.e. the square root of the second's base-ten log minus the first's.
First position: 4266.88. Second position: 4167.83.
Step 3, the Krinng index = 0.14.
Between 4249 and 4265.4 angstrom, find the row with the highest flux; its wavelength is 4257.07 angstrom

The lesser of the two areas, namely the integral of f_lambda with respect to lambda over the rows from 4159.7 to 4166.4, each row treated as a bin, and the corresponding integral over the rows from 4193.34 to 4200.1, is 177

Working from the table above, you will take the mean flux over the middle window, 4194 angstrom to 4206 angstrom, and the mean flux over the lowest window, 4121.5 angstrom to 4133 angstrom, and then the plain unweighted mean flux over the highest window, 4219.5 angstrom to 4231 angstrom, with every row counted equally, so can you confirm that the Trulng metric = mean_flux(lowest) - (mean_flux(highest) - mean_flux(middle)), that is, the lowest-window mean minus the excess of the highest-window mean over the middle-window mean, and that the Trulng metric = 27.3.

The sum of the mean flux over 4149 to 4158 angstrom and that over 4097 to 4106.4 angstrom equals 47.2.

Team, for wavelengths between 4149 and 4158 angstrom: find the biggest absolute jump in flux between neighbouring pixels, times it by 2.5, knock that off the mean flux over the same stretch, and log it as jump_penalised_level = 24.6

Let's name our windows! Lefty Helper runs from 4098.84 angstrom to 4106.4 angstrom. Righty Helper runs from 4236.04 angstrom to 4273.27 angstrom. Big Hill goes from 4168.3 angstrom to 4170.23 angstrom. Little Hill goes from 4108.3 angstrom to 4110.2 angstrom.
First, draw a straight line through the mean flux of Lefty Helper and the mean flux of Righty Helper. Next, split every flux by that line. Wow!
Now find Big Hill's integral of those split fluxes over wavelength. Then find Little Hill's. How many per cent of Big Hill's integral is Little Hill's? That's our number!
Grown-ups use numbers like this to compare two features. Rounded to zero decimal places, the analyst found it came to 97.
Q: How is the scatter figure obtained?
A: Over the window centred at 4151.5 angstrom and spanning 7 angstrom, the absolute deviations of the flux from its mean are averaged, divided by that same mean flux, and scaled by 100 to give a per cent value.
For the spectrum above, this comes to 3.7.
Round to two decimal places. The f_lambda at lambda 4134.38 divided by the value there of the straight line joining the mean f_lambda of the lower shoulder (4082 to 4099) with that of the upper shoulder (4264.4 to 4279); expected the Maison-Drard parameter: 1.01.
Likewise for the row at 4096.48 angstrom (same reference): 0.92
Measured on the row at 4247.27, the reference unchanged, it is 0.97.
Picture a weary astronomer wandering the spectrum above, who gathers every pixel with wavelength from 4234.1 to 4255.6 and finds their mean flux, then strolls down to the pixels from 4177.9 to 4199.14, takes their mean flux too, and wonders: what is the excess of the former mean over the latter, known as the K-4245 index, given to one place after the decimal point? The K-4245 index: -0.8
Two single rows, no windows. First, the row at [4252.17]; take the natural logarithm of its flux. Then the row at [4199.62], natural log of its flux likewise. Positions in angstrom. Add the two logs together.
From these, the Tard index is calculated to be 6.51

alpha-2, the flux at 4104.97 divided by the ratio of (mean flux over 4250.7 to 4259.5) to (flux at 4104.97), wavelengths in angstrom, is 17.2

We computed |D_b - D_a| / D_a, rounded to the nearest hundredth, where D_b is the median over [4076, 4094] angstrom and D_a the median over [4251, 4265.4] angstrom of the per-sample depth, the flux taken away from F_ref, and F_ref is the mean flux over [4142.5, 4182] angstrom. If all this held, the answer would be 0.29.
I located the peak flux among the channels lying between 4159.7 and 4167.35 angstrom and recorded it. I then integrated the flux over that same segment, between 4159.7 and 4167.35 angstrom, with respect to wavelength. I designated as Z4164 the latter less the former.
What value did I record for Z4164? 176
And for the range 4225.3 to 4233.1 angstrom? 170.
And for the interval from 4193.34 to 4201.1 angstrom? 175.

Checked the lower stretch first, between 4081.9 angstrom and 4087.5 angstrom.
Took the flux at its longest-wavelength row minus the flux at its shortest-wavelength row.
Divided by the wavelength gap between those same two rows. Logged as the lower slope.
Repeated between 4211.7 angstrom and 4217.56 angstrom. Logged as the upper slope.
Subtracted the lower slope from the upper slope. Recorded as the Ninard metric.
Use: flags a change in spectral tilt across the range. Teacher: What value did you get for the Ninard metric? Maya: -1.02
